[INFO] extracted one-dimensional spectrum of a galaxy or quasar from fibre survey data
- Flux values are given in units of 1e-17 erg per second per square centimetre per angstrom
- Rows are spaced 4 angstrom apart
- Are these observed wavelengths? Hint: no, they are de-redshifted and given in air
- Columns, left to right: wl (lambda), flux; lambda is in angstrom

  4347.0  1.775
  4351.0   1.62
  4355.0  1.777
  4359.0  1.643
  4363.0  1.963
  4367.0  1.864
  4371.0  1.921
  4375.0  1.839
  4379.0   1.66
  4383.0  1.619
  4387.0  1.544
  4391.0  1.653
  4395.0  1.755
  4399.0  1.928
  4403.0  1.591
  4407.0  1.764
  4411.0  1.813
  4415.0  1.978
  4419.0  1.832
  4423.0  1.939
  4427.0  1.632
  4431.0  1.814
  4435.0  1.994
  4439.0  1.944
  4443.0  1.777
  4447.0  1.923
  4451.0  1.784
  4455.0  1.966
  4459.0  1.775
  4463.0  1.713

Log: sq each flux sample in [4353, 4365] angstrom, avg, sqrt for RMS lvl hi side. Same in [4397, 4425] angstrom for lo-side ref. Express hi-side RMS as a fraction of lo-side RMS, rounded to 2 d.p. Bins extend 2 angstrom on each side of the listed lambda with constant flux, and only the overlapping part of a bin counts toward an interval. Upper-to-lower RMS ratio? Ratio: 0.98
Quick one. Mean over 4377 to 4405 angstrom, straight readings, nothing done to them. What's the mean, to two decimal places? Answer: 1.68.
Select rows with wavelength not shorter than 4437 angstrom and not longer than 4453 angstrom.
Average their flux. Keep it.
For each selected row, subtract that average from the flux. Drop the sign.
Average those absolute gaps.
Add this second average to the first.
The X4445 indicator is 1.93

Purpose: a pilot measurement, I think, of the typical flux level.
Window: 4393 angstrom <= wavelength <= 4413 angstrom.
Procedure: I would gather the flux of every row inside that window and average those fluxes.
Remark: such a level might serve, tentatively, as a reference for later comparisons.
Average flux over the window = 1.77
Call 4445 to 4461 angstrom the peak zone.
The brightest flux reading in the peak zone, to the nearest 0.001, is 1.966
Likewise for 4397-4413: 1.928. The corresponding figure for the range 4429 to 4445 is 1.994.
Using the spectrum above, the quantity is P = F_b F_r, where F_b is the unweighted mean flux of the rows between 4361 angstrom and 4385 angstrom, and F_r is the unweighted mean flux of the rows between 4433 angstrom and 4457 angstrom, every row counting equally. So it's 3.44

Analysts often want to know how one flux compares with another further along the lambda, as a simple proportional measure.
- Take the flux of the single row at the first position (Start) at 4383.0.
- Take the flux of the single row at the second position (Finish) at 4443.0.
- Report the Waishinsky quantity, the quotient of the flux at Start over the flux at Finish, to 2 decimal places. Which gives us 0.91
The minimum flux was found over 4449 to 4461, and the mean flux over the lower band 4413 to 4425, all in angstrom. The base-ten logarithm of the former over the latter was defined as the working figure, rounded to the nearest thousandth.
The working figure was -0.033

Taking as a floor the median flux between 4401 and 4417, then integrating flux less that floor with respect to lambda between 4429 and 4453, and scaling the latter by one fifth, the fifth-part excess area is 0.40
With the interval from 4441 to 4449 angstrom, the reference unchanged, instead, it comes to 0.10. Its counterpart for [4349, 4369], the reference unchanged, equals -0.06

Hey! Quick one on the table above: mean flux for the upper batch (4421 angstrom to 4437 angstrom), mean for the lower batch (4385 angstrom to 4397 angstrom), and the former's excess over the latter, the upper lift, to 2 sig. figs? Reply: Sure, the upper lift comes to 0.19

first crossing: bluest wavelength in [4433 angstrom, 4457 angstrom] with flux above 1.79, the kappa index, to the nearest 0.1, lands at 4435.0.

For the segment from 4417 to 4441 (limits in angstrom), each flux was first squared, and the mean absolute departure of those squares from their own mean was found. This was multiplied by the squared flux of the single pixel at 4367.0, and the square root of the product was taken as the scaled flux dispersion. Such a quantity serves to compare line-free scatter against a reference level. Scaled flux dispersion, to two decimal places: 1.13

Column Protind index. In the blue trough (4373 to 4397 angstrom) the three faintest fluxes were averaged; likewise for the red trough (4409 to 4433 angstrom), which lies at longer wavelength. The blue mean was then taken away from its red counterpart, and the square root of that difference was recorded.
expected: 0.38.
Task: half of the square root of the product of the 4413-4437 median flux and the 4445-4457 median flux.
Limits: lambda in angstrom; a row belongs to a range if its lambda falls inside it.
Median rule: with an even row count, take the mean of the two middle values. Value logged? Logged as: 0.952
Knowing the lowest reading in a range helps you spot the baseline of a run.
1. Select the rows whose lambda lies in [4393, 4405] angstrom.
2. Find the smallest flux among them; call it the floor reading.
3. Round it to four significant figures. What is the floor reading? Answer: 1.591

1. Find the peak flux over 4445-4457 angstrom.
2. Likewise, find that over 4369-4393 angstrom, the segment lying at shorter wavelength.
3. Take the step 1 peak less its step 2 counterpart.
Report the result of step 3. 0.045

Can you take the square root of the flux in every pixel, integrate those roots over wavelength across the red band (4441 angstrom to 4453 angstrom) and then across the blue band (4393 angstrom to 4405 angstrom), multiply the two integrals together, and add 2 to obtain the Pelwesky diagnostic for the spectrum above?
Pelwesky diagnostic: 260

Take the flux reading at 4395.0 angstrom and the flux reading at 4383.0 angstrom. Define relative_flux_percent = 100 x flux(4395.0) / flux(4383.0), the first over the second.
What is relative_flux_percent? 108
